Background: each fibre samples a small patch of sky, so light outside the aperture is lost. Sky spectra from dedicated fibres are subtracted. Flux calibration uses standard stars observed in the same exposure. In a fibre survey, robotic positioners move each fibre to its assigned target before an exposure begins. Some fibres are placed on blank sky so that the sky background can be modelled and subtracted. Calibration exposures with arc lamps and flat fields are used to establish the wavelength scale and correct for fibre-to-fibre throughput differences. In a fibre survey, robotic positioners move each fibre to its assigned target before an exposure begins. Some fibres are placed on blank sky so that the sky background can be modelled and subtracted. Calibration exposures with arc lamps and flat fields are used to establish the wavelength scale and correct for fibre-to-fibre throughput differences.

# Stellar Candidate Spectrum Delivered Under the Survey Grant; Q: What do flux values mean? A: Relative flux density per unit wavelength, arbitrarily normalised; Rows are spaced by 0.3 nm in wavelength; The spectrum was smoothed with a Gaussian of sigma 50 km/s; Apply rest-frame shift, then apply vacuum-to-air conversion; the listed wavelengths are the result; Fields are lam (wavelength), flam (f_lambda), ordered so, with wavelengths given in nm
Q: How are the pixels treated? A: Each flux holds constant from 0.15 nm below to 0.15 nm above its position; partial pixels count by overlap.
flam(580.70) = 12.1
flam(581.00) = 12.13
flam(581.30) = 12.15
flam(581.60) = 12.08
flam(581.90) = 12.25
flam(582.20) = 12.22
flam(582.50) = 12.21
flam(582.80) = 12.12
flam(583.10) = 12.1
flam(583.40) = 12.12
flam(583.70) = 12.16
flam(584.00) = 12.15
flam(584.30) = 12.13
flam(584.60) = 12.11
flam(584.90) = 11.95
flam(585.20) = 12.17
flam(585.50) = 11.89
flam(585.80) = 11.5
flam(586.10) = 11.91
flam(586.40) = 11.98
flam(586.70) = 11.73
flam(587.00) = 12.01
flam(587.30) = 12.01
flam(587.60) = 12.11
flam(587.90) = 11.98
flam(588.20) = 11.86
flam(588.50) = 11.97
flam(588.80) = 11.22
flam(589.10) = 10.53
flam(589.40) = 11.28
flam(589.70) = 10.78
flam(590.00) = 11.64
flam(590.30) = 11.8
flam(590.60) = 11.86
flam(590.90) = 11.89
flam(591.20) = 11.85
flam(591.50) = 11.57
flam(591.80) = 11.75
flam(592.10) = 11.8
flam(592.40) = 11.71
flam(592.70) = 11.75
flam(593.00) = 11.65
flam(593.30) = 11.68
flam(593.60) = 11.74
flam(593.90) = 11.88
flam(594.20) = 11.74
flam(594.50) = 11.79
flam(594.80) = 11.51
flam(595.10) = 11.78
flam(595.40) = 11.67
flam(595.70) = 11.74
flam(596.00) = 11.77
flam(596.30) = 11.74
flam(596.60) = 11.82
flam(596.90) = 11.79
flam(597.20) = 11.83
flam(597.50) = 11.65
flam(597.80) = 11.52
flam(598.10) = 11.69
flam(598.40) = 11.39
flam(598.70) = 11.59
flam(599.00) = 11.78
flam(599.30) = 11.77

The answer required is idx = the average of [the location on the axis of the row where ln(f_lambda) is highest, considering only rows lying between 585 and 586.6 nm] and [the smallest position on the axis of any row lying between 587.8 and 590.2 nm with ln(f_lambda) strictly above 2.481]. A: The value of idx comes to 586.55 nm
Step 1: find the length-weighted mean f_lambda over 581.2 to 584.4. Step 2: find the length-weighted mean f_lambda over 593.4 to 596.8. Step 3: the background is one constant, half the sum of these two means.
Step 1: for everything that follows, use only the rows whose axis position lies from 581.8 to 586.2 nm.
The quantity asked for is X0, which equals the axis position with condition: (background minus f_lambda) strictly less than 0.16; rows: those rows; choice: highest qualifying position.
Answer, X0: 586.10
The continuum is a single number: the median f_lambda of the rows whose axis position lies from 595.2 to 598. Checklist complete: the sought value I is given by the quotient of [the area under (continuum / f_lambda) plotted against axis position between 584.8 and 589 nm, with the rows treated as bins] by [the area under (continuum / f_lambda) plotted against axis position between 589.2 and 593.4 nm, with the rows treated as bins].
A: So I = 0.98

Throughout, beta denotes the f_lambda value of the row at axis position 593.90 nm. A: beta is 11.88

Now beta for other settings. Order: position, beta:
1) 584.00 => 12.15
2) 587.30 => 12.01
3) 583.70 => 12.16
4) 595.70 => 11.74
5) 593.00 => 11.65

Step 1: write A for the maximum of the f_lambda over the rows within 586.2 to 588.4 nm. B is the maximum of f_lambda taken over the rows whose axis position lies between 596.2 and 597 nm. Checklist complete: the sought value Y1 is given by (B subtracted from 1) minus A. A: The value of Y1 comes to -22.93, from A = 12.11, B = 11.82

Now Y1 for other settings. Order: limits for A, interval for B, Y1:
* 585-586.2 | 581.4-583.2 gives -23.42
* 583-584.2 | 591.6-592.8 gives -22.96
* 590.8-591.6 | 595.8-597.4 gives -22.72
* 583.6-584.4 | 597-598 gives -22.99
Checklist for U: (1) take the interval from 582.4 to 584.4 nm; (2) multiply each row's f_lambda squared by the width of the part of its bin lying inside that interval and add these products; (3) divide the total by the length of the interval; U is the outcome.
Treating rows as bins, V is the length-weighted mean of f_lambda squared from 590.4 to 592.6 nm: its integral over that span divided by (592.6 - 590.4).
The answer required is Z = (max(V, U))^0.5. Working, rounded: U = 147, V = 138.7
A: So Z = 12.1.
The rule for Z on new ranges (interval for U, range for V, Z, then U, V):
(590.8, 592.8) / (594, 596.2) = 11.8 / 138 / 137.3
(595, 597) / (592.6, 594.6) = 11.8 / 138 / 138.0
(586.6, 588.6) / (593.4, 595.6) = 12.0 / 143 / 137.6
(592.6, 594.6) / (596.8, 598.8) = 11.7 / 138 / 135.4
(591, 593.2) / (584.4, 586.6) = 11.9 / 138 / 142.4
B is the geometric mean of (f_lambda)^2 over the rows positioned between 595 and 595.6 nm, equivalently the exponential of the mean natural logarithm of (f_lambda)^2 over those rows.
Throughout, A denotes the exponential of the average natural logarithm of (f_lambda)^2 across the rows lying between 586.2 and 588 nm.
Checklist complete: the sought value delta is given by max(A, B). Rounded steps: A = 143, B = 137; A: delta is 143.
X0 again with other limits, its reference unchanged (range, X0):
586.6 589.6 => 588.50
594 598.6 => 597.20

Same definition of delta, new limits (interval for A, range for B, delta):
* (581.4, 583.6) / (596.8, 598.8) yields 148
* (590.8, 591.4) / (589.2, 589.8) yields 141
